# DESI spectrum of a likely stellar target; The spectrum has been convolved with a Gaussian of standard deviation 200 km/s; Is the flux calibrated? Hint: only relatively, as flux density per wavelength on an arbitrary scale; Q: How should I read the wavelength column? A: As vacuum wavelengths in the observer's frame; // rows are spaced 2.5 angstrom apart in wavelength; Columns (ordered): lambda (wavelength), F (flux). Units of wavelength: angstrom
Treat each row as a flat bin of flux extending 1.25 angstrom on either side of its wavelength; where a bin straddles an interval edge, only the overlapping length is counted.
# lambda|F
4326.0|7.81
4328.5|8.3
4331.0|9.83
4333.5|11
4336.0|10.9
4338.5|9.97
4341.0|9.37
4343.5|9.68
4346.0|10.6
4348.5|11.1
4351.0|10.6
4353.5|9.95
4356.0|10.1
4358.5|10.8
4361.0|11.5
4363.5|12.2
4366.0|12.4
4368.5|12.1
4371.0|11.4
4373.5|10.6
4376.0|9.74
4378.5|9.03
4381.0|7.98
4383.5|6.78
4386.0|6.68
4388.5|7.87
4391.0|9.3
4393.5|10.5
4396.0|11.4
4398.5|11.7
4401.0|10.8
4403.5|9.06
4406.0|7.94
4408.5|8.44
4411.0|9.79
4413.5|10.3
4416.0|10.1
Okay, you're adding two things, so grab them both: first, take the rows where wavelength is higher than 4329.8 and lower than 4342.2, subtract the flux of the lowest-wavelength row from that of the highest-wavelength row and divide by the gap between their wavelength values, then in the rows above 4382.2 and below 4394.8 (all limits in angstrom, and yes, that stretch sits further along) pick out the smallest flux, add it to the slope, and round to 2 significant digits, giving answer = 6.6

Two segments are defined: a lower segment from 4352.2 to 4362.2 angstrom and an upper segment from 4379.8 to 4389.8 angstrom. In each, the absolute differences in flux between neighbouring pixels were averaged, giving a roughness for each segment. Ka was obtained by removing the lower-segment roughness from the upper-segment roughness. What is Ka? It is 0.31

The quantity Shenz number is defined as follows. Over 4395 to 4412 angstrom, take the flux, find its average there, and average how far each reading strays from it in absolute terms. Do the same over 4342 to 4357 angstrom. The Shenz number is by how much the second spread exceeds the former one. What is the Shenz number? -0.8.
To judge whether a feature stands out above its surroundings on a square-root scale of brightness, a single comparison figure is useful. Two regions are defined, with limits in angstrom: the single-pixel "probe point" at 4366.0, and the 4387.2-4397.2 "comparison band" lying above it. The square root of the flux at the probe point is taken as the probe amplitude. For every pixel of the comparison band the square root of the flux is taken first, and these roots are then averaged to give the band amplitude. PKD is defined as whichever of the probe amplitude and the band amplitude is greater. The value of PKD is 3.52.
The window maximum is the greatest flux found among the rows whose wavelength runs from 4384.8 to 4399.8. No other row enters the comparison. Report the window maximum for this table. 11.7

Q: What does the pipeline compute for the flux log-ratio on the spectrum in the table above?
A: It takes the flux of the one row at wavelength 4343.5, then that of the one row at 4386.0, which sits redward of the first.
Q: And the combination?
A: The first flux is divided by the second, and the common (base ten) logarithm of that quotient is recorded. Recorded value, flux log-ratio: 0.16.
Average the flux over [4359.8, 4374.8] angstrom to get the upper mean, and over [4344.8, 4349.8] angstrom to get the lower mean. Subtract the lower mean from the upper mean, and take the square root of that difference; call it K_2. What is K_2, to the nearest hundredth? 0.92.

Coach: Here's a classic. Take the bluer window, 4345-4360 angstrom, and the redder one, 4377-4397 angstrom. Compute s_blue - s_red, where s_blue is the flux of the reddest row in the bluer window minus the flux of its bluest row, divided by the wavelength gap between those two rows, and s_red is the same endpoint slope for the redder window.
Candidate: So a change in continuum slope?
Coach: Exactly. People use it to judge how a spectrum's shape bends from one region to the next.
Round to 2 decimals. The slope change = -0.12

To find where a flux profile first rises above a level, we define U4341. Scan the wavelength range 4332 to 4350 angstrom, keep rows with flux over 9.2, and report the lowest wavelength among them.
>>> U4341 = 4333.5 angstrom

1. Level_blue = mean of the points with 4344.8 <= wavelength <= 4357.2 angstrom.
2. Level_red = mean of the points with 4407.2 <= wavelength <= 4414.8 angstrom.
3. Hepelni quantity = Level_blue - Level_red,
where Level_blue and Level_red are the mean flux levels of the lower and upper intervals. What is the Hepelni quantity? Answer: 1.0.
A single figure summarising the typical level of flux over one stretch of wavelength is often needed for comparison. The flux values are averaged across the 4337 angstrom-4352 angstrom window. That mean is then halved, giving 5.11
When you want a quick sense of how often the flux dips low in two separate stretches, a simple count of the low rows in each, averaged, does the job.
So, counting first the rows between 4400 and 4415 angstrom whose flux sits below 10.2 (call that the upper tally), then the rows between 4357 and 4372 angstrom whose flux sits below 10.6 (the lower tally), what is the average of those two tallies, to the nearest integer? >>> 2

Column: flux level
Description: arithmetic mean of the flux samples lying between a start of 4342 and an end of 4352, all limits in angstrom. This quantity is 10.5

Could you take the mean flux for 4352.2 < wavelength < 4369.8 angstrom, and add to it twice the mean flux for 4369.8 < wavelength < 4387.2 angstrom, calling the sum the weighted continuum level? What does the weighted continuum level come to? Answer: 29.1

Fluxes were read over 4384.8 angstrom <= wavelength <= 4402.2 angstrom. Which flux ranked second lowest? 7.87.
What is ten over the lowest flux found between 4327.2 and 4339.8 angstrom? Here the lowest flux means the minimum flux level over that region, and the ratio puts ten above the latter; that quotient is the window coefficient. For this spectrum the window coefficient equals 1.20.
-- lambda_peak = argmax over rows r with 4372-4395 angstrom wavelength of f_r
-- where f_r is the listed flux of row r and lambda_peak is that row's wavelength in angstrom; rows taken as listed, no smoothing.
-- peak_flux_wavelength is 4373.5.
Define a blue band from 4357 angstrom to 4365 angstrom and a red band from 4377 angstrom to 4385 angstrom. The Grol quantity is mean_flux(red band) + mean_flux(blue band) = 19.4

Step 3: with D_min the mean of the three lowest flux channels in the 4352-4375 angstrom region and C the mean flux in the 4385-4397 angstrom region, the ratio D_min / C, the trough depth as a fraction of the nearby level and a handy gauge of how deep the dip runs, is 1.1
